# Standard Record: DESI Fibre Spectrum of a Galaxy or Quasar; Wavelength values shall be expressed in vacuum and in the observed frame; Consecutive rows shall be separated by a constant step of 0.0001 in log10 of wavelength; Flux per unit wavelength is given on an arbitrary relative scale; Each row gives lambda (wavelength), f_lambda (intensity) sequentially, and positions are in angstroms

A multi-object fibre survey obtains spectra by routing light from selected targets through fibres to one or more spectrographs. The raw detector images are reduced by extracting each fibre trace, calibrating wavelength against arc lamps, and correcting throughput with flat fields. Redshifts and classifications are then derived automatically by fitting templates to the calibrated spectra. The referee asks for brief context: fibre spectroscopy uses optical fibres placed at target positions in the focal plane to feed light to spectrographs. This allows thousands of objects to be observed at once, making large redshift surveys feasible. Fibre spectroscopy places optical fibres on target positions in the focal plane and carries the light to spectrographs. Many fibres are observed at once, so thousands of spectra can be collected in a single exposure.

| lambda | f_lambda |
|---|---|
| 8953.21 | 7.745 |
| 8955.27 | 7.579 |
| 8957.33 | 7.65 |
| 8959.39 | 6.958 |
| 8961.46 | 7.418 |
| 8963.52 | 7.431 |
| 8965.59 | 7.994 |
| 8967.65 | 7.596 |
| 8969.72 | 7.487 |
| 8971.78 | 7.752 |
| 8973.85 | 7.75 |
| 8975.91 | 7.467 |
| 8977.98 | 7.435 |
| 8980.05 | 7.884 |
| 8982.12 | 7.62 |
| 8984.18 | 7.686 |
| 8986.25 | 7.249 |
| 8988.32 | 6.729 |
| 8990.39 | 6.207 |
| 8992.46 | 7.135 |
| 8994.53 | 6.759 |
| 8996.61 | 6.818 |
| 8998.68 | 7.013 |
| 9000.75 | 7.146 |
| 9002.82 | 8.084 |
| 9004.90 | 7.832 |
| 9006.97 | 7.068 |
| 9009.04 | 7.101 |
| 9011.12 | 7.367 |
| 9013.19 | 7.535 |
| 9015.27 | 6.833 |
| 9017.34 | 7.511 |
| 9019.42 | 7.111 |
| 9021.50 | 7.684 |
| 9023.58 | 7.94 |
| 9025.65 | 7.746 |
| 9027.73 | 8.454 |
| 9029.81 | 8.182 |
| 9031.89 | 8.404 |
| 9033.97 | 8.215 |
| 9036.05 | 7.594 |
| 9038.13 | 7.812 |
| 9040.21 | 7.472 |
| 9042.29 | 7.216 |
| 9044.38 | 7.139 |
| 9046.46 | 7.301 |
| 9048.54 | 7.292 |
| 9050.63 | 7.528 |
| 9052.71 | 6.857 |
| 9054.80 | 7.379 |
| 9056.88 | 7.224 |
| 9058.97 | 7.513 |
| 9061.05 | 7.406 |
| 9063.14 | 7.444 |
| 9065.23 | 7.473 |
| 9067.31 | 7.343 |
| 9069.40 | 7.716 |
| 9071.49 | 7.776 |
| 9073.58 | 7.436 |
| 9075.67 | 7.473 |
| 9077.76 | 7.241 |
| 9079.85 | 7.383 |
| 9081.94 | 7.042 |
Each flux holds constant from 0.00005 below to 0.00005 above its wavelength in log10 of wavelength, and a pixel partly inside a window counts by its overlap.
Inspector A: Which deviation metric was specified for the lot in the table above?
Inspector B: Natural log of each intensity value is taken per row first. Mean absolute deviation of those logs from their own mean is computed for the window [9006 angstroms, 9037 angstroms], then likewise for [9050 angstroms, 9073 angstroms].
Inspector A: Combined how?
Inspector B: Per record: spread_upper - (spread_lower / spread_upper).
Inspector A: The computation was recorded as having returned -2.4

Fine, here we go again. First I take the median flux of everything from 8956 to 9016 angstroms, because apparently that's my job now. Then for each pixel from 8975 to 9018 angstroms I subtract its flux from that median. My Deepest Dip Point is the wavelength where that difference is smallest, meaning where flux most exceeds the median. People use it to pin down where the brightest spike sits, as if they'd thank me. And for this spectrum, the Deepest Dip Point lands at 9002.82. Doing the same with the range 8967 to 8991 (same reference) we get 8980.05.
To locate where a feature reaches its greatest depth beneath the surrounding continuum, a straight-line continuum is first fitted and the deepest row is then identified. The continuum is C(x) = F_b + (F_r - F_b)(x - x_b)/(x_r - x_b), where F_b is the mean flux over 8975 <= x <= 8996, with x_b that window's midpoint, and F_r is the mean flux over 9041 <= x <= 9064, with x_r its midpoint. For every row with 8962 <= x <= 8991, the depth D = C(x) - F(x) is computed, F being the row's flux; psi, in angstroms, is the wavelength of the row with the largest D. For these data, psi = 8990.39 angstroms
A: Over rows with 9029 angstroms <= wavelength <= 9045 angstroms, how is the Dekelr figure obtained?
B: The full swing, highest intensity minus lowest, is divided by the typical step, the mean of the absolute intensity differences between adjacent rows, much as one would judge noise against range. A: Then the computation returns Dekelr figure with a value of 4.6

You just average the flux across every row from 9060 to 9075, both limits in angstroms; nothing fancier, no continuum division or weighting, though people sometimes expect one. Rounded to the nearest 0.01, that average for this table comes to 7.51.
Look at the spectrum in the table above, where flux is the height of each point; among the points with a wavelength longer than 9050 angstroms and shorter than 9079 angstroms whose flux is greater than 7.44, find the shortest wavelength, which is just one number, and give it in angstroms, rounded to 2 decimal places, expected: 9050.63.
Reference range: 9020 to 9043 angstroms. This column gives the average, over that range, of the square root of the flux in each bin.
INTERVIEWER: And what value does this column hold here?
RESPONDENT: 2.81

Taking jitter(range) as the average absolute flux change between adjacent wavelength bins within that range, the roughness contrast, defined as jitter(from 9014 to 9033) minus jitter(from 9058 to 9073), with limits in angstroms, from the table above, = 0.29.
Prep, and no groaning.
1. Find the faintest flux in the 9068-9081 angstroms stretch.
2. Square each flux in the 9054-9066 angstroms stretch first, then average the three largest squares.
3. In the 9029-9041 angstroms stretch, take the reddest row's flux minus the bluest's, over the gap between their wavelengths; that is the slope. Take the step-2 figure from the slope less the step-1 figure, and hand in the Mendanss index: -63.2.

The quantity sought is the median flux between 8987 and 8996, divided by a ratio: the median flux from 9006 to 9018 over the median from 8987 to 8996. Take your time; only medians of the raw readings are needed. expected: 6.3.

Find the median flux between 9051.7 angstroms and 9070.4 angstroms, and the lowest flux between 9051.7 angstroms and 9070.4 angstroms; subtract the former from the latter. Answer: -0.55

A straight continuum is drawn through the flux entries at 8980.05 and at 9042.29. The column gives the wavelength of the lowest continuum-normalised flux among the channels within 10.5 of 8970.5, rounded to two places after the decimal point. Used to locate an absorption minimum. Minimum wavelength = 8961.46 angstroms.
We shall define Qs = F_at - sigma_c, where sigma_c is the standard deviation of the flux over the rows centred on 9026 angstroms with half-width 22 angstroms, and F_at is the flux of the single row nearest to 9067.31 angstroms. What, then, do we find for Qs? 6.9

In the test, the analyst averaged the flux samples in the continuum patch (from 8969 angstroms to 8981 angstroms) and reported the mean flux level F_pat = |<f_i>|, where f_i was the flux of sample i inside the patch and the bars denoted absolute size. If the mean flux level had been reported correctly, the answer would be 7.6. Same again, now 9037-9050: 7.4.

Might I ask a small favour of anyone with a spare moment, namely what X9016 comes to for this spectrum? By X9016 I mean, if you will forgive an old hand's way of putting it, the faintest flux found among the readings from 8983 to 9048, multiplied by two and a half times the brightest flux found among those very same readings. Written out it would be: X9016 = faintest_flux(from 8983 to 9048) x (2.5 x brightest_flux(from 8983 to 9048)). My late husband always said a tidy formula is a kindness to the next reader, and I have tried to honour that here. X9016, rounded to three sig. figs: 131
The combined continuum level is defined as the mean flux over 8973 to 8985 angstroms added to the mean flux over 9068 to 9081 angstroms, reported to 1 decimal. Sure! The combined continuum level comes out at 15.1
